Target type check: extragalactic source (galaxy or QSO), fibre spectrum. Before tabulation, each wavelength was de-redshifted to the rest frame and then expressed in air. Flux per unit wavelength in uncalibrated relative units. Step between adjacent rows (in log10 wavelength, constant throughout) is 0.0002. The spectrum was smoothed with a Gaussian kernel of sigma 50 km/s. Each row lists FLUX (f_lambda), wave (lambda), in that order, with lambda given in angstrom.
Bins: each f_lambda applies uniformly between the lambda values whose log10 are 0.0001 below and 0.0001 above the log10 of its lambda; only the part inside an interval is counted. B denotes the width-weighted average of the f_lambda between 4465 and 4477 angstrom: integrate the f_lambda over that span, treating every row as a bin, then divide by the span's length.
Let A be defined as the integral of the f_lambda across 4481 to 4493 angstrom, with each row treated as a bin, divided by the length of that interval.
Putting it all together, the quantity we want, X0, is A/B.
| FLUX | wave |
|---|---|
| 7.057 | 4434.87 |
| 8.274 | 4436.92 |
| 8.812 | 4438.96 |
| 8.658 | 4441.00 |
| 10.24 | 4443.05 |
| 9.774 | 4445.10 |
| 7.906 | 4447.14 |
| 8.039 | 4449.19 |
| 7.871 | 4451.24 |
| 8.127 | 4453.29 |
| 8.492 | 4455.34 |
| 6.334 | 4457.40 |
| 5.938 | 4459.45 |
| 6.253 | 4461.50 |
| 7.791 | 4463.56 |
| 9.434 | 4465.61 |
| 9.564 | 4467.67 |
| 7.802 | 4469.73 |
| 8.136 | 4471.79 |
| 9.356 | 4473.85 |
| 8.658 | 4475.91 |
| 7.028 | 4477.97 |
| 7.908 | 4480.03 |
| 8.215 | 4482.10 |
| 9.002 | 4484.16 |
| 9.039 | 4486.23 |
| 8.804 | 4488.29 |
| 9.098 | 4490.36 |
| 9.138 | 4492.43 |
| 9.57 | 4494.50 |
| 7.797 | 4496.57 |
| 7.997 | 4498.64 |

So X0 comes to 1.01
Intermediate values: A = 8.86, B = 8.8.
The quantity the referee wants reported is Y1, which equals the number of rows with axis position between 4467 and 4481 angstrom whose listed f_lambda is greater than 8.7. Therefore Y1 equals 2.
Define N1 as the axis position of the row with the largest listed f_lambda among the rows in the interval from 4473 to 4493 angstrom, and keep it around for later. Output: 4473.85 angstrom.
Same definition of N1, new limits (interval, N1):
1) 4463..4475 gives 4467.67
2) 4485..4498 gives 4494.50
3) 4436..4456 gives 4443.05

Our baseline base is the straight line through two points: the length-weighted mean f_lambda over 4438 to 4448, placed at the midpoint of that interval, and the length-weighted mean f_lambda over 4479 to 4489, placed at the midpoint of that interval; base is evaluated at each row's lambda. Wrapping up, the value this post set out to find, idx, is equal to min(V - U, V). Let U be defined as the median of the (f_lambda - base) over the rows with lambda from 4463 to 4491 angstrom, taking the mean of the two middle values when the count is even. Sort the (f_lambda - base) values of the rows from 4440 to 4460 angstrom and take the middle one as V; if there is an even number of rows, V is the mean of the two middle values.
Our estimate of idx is -1.04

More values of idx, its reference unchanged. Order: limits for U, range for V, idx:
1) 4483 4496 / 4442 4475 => -1.44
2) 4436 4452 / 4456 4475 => -0.97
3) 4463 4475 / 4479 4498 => 0.41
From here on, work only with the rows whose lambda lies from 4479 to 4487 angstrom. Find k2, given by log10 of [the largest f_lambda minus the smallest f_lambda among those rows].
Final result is 0.1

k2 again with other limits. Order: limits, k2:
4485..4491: -0.5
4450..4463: 0.4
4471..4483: 0.4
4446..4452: -0.8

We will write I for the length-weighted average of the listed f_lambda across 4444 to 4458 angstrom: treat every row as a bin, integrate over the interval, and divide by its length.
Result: 8.1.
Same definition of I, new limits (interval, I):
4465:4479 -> 8.5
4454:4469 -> 7.7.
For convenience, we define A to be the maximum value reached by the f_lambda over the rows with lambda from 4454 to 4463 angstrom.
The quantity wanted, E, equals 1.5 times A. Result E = 12.7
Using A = 8.492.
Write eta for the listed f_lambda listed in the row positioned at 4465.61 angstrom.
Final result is 9.434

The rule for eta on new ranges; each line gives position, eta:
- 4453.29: 8.127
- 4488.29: 8.804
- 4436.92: 8.274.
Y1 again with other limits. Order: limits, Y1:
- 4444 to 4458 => 1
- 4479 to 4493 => 5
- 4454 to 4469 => 2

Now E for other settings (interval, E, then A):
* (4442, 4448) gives 15.4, 10.24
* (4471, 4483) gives 14.0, 9.356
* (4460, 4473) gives 14.3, 9.564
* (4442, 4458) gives 15.4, 10.24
